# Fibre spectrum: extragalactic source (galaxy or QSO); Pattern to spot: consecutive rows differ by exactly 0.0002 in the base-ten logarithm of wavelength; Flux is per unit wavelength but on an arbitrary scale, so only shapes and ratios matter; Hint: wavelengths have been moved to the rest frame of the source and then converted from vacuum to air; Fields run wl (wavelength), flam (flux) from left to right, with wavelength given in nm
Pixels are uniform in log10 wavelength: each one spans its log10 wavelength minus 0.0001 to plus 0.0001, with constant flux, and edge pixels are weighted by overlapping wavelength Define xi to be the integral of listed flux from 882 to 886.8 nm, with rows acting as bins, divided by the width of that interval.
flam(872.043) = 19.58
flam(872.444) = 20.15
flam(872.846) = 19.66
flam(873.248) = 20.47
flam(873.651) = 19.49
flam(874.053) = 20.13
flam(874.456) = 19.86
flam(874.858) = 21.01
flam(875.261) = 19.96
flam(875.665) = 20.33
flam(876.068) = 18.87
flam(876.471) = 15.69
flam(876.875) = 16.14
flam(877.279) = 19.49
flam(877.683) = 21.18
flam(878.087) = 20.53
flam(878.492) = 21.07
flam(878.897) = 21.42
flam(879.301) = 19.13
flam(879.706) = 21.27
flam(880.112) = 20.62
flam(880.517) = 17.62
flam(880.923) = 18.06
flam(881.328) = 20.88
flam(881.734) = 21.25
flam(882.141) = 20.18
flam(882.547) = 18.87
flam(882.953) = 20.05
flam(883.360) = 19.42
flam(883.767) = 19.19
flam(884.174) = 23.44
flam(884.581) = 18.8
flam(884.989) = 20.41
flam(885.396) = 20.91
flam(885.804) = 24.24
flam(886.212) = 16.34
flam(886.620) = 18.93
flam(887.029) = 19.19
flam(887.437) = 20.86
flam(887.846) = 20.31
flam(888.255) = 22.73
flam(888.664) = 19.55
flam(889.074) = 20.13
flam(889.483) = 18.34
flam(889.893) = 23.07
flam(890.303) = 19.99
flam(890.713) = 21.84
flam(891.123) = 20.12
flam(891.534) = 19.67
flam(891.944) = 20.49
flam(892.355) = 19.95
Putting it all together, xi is 20.1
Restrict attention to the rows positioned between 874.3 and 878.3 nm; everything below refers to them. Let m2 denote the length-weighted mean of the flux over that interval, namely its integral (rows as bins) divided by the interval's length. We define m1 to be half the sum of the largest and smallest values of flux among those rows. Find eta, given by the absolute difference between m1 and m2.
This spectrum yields 0.9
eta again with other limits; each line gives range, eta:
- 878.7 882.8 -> 0.4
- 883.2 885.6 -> 0.7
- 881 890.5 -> 0.0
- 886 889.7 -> 0.1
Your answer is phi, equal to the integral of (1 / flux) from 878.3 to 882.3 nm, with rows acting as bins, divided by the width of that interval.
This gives 0.0499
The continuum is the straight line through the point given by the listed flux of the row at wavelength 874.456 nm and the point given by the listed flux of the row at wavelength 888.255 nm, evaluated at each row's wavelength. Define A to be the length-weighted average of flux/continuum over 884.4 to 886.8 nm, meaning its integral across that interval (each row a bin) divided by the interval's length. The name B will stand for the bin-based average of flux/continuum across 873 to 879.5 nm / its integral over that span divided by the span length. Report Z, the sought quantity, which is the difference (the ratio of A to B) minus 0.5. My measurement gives 0.43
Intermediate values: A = 0.90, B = 0.97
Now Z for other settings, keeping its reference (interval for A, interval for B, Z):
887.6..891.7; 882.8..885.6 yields 0.46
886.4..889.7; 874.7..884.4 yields 0.43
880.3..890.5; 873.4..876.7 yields 0.44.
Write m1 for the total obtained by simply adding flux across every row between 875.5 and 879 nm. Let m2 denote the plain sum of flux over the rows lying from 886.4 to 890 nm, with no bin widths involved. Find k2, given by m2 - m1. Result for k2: 8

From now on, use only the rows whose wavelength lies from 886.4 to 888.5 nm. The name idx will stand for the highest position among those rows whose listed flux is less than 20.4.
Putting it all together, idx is 887.846 nm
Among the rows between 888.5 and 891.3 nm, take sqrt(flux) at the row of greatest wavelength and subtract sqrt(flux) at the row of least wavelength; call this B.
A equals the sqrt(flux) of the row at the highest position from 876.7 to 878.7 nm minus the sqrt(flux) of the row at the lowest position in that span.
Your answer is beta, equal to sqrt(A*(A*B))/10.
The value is 0.014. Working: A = 0.57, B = 0.064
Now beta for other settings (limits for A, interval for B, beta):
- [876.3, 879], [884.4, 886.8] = 0.008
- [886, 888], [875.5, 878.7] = 0.013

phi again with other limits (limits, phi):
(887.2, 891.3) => 0.0486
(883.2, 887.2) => 0.0503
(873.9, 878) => 0.0523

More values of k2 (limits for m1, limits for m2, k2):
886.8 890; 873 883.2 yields 329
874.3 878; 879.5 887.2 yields 207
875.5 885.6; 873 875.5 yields -374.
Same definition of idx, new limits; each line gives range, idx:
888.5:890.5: 890.303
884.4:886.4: 886.212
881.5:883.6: 883.360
